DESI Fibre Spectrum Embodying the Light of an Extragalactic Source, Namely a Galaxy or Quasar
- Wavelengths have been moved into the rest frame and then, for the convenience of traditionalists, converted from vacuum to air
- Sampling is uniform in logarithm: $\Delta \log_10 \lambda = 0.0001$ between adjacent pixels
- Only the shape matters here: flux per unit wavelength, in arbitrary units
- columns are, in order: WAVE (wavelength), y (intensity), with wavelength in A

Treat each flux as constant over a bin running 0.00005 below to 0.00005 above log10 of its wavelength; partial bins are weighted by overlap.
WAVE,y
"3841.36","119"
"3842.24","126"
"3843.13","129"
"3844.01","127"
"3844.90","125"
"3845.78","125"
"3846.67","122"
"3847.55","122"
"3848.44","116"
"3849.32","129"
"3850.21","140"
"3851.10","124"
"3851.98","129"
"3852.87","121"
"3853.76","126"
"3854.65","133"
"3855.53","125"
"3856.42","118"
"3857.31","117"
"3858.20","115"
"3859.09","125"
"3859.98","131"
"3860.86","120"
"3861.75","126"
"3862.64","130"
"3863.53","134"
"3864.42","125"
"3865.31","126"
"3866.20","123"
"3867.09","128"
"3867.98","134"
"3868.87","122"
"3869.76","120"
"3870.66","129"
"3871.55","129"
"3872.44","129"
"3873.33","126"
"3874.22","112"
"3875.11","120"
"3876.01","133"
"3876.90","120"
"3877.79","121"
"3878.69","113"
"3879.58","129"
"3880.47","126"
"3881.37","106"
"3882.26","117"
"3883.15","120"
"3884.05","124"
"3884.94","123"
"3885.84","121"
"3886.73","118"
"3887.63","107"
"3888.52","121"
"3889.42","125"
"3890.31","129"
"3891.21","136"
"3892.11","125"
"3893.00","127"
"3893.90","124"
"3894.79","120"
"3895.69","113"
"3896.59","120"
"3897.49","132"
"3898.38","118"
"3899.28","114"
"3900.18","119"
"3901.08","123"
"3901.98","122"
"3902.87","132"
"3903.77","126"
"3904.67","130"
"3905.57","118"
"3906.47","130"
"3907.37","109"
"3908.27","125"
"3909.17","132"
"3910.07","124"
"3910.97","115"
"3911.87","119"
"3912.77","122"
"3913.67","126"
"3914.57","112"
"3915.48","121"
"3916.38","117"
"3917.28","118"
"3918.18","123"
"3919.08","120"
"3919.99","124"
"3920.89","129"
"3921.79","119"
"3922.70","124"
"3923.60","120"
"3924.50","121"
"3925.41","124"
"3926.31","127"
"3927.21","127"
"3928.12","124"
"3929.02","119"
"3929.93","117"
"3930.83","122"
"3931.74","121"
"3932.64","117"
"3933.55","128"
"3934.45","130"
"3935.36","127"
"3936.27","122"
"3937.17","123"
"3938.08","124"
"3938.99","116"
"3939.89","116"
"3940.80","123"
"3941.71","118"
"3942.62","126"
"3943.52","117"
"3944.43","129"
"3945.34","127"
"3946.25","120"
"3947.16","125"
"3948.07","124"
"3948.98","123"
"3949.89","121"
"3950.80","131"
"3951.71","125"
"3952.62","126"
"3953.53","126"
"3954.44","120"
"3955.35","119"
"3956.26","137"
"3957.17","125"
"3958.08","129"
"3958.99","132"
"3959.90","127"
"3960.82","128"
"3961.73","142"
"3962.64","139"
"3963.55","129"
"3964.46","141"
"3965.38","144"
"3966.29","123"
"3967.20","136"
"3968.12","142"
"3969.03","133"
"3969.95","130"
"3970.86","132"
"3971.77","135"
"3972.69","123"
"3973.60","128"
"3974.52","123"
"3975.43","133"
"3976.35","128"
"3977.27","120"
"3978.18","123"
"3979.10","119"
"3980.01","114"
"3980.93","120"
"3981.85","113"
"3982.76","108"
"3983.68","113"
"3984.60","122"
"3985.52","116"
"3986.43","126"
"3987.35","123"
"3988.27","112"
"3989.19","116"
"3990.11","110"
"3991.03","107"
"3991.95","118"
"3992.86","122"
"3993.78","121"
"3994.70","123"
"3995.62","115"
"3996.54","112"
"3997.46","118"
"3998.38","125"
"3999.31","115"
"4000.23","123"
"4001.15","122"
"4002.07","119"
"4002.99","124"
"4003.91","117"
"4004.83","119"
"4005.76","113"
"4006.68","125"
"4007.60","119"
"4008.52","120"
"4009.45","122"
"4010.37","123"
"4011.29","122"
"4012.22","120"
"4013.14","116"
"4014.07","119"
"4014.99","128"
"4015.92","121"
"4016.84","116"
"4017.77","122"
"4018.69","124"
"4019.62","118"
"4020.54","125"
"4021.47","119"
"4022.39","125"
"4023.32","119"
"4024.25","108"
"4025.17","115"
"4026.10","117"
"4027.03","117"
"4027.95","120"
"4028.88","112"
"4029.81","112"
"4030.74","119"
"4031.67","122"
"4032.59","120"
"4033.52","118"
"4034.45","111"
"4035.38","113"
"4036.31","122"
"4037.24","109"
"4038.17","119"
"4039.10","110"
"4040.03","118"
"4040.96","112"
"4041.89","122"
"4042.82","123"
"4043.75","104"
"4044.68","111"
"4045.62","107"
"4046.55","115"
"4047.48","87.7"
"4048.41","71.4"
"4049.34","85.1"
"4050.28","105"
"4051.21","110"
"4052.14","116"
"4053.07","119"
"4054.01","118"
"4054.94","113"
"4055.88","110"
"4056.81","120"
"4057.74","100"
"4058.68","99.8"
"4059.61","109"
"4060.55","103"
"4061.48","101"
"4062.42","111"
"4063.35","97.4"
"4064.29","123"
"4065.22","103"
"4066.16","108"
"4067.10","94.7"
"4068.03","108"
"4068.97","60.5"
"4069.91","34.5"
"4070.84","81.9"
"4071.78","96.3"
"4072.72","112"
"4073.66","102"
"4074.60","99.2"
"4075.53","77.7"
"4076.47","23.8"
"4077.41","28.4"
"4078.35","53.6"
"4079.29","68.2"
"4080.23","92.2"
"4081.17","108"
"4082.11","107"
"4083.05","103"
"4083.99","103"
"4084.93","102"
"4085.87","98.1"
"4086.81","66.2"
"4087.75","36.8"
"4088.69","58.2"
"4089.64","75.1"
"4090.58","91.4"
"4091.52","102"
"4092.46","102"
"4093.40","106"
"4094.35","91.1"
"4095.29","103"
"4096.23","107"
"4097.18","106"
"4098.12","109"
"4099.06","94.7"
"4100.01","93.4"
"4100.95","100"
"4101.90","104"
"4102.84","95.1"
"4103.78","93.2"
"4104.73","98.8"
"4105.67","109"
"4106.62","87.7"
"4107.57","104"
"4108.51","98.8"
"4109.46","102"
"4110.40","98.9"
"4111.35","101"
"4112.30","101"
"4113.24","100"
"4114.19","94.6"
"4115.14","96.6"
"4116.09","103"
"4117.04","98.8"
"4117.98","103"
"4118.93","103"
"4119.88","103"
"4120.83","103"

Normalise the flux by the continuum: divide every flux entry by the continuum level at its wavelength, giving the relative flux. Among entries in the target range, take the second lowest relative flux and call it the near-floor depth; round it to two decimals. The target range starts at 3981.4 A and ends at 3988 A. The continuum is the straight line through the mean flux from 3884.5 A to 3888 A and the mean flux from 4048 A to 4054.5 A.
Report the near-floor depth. 1.03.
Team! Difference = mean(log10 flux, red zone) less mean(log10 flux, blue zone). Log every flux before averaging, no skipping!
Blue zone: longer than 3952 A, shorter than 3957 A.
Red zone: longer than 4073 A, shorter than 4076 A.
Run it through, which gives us -0.13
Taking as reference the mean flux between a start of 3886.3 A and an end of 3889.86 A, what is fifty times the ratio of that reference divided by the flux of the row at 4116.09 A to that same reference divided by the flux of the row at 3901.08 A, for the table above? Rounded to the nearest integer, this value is 60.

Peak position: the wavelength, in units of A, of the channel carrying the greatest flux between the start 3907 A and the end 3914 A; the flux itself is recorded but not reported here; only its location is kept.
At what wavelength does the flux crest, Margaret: 3909.17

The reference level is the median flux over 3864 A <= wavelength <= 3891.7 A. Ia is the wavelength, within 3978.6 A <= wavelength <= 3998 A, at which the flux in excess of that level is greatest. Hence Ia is 3986.43 A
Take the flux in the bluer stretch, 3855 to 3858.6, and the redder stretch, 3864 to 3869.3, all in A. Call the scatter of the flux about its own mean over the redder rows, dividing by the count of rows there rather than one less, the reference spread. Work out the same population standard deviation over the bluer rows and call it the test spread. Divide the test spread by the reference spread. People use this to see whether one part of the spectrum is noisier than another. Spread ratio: 1.0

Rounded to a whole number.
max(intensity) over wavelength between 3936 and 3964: 142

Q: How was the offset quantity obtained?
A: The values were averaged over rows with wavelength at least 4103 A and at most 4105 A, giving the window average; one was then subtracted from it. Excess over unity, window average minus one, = 95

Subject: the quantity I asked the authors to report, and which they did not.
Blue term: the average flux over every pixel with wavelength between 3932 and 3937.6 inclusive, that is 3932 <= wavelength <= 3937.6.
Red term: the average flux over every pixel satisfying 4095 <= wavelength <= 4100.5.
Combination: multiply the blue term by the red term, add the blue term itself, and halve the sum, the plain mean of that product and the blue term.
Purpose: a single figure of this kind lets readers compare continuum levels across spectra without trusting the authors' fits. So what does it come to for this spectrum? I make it 6423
